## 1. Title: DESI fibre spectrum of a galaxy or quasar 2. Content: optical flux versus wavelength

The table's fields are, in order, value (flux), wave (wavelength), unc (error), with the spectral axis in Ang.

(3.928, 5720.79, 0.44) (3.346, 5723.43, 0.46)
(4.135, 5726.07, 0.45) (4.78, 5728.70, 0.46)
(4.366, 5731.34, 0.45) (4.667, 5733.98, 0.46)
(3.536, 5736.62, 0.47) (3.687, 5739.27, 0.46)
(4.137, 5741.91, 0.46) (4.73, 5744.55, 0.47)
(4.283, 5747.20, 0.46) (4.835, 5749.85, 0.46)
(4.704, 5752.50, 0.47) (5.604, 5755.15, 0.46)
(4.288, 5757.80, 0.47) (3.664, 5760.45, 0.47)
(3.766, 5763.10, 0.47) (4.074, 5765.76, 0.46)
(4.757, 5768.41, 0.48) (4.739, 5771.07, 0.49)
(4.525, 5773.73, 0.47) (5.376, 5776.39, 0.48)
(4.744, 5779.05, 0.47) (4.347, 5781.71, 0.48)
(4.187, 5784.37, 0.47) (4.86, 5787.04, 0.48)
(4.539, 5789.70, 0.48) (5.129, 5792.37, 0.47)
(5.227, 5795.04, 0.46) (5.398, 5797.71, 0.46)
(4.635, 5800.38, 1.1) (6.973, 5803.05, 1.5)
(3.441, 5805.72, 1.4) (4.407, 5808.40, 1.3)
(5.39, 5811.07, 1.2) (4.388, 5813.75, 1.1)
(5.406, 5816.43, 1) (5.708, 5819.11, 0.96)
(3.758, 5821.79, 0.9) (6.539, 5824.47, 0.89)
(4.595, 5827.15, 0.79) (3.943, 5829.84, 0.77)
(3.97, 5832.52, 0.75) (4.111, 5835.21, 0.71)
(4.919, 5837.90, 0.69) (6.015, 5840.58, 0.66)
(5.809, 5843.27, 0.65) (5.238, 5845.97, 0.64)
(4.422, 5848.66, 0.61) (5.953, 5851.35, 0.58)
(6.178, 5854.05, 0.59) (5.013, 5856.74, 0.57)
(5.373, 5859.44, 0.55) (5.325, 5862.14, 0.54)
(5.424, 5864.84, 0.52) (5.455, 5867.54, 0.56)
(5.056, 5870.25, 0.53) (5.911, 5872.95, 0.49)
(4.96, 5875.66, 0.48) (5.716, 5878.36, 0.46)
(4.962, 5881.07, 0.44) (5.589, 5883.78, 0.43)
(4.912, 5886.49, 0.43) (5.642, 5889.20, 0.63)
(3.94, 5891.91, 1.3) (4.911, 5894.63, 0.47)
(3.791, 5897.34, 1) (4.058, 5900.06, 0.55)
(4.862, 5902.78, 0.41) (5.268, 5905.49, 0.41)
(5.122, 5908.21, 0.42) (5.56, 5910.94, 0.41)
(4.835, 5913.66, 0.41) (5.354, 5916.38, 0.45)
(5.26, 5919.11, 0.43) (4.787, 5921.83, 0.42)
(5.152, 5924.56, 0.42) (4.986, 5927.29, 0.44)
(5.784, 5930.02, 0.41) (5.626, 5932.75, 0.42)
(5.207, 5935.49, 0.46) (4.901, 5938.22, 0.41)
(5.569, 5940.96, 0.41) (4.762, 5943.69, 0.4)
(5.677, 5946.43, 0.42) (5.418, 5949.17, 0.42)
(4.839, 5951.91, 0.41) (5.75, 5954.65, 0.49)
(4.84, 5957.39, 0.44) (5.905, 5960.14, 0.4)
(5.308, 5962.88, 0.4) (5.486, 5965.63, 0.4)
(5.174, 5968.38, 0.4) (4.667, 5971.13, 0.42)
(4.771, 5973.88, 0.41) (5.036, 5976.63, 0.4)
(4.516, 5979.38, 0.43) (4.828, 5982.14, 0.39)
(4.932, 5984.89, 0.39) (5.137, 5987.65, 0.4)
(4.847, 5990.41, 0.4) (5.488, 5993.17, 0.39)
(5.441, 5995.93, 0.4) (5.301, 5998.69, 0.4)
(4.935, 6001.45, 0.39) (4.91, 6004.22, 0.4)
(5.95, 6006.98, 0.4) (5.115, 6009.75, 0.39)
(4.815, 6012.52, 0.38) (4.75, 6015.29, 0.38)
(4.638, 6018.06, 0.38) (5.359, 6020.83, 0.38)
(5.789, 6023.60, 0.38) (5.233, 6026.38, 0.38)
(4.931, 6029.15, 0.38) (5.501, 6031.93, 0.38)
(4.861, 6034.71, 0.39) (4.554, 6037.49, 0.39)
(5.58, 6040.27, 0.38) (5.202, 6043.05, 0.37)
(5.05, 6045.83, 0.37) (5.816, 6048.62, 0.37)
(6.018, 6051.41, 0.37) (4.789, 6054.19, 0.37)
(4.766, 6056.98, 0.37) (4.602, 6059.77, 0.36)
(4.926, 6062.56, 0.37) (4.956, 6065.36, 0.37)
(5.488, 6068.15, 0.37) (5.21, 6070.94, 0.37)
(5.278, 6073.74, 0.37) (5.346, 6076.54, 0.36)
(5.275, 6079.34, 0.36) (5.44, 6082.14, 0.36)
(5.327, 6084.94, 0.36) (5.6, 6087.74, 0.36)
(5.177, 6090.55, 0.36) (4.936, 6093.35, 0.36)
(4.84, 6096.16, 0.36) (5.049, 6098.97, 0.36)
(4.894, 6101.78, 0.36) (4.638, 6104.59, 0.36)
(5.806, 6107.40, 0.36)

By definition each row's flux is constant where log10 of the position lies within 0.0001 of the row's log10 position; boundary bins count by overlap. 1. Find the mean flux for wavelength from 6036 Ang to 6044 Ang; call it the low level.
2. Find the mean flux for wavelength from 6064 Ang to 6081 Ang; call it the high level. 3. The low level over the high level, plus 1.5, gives 2.47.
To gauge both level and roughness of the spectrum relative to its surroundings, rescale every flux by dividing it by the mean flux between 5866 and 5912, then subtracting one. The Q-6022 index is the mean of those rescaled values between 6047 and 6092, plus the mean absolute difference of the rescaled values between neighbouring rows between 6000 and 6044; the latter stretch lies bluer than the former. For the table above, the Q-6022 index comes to 0.138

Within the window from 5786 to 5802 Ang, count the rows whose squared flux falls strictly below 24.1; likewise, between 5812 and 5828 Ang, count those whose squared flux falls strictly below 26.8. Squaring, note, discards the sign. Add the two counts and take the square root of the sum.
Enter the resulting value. 2.4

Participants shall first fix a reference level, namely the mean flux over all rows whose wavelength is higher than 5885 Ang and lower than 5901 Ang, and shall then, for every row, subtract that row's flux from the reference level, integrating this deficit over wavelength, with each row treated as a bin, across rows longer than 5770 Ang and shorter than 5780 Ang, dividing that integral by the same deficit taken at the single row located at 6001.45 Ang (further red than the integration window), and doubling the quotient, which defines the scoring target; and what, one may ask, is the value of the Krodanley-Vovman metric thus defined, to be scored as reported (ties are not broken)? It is 16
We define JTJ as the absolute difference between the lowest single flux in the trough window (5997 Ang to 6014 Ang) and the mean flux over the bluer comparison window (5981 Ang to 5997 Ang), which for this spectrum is 0.30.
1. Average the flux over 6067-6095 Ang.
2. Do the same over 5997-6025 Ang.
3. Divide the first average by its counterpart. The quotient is 1.03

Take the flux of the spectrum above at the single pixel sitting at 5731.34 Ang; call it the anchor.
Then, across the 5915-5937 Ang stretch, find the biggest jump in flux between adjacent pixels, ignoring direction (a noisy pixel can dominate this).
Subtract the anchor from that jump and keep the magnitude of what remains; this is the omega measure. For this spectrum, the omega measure 3.6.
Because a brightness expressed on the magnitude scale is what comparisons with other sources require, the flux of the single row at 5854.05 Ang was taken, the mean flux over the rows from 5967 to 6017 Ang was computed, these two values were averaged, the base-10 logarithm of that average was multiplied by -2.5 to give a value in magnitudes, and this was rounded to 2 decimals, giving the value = -1.87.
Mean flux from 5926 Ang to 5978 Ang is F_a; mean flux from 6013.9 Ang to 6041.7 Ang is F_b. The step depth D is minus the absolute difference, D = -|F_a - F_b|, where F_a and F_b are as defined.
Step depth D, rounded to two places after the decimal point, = -0.13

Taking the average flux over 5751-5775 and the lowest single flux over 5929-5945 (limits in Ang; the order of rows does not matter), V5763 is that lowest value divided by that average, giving 1.07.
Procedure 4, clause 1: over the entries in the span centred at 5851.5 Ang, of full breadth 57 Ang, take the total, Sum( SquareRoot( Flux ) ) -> 47.9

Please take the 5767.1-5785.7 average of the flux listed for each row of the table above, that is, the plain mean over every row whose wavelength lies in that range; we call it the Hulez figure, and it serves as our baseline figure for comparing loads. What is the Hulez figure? 4.7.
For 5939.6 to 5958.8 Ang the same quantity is 5.3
